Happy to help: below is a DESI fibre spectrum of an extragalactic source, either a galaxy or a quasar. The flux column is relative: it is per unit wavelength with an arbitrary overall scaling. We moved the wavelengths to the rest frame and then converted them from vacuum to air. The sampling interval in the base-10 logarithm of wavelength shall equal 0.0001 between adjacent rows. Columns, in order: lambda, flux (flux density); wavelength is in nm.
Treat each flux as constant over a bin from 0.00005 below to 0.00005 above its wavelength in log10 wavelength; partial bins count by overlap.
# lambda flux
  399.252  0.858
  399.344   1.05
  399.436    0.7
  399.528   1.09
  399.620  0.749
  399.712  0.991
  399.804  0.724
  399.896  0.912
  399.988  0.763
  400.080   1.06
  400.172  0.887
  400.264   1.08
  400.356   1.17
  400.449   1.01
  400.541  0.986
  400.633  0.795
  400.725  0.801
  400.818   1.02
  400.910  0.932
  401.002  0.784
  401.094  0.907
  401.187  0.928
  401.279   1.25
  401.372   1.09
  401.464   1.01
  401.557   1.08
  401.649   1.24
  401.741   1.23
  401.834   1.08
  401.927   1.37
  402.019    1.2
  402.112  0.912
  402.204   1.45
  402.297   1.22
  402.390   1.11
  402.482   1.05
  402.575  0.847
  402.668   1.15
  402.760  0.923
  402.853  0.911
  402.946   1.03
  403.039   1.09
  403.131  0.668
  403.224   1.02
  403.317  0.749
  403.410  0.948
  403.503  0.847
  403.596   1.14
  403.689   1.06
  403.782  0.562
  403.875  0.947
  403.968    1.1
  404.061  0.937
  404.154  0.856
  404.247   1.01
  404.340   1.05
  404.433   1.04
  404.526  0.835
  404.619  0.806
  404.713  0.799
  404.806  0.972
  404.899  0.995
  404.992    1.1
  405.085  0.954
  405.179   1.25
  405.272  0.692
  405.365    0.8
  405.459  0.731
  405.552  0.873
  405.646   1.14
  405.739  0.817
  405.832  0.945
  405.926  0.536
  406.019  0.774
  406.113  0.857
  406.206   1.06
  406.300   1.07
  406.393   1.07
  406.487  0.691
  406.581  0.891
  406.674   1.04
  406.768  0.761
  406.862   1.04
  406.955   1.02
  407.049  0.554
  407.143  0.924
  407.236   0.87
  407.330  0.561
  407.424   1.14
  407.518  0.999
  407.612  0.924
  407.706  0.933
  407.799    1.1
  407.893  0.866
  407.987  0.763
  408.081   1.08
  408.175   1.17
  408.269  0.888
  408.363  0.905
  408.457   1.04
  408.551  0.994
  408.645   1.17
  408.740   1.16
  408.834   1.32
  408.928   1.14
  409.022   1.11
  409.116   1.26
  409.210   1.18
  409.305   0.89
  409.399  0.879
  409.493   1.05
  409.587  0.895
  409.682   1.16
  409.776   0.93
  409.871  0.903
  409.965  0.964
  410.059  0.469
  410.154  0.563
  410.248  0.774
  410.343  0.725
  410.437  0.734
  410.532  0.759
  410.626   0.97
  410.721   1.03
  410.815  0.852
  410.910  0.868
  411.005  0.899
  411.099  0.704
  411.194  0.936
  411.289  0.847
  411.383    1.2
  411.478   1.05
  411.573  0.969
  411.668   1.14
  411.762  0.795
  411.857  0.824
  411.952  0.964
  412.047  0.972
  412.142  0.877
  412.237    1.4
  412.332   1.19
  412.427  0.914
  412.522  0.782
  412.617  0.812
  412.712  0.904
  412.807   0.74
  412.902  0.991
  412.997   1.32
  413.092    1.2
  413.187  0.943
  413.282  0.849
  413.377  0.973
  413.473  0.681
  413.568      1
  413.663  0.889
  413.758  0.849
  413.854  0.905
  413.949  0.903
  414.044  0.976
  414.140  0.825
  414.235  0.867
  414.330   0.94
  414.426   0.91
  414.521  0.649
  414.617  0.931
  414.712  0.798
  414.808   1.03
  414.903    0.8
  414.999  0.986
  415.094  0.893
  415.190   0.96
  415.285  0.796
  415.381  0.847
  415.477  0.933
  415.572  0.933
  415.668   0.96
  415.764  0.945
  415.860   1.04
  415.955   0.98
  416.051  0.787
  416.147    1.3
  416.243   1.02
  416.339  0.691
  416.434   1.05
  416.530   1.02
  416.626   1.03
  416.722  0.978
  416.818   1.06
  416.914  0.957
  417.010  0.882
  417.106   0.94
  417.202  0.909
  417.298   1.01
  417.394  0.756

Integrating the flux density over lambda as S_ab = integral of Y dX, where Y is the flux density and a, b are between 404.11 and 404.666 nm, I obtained 0.52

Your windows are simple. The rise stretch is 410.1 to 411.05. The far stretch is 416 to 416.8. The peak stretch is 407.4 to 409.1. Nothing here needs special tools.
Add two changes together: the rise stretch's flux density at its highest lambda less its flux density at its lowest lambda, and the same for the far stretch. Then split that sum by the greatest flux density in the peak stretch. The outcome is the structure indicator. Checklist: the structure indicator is 0.40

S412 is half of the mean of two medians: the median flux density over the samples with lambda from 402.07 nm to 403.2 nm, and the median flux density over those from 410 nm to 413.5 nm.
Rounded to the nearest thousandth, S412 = 0.485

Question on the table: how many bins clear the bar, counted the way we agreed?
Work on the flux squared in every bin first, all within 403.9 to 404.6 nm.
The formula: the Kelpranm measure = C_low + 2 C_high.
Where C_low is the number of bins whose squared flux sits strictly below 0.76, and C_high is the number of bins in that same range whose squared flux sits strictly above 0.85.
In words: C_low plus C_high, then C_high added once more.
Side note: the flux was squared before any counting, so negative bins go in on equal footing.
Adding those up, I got 12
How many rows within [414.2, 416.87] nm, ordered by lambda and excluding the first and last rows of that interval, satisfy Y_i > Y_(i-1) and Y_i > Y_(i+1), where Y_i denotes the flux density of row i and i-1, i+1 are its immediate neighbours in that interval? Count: 10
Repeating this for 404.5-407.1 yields 7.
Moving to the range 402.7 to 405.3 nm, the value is 8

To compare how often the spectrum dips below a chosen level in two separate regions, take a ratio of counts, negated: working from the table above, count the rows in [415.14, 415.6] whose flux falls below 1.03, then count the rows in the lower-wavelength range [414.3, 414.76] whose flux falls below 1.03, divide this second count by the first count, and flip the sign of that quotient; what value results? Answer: -1.0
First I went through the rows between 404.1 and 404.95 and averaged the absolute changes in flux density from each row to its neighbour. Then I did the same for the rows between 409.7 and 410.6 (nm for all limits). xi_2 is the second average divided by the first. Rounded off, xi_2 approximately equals 1.5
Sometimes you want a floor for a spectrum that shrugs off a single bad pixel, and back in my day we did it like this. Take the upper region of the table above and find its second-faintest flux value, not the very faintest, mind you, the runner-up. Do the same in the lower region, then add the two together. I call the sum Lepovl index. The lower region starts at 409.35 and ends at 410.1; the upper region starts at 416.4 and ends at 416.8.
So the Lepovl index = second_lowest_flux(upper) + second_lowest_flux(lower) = 1.90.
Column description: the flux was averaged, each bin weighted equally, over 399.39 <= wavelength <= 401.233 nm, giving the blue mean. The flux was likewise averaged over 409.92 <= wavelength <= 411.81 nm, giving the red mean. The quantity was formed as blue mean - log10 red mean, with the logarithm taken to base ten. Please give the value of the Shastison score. 0.98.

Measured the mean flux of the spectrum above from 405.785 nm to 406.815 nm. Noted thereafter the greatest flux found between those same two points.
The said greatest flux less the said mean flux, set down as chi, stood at 0.19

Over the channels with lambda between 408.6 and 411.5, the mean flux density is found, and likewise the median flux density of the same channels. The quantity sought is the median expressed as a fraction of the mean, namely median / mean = 0.98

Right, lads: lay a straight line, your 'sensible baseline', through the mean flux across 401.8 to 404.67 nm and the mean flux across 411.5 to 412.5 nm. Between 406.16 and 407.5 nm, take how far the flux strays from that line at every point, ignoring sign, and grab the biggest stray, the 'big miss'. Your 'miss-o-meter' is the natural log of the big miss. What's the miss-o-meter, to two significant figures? -0.81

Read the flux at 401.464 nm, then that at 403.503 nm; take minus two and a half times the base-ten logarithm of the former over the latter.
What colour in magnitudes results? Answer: -0.19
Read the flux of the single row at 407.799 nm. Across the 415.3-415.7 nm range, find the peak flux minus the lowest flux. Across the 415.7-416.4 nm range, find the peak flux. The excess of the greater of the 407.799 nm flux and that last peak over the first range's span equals 1.2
